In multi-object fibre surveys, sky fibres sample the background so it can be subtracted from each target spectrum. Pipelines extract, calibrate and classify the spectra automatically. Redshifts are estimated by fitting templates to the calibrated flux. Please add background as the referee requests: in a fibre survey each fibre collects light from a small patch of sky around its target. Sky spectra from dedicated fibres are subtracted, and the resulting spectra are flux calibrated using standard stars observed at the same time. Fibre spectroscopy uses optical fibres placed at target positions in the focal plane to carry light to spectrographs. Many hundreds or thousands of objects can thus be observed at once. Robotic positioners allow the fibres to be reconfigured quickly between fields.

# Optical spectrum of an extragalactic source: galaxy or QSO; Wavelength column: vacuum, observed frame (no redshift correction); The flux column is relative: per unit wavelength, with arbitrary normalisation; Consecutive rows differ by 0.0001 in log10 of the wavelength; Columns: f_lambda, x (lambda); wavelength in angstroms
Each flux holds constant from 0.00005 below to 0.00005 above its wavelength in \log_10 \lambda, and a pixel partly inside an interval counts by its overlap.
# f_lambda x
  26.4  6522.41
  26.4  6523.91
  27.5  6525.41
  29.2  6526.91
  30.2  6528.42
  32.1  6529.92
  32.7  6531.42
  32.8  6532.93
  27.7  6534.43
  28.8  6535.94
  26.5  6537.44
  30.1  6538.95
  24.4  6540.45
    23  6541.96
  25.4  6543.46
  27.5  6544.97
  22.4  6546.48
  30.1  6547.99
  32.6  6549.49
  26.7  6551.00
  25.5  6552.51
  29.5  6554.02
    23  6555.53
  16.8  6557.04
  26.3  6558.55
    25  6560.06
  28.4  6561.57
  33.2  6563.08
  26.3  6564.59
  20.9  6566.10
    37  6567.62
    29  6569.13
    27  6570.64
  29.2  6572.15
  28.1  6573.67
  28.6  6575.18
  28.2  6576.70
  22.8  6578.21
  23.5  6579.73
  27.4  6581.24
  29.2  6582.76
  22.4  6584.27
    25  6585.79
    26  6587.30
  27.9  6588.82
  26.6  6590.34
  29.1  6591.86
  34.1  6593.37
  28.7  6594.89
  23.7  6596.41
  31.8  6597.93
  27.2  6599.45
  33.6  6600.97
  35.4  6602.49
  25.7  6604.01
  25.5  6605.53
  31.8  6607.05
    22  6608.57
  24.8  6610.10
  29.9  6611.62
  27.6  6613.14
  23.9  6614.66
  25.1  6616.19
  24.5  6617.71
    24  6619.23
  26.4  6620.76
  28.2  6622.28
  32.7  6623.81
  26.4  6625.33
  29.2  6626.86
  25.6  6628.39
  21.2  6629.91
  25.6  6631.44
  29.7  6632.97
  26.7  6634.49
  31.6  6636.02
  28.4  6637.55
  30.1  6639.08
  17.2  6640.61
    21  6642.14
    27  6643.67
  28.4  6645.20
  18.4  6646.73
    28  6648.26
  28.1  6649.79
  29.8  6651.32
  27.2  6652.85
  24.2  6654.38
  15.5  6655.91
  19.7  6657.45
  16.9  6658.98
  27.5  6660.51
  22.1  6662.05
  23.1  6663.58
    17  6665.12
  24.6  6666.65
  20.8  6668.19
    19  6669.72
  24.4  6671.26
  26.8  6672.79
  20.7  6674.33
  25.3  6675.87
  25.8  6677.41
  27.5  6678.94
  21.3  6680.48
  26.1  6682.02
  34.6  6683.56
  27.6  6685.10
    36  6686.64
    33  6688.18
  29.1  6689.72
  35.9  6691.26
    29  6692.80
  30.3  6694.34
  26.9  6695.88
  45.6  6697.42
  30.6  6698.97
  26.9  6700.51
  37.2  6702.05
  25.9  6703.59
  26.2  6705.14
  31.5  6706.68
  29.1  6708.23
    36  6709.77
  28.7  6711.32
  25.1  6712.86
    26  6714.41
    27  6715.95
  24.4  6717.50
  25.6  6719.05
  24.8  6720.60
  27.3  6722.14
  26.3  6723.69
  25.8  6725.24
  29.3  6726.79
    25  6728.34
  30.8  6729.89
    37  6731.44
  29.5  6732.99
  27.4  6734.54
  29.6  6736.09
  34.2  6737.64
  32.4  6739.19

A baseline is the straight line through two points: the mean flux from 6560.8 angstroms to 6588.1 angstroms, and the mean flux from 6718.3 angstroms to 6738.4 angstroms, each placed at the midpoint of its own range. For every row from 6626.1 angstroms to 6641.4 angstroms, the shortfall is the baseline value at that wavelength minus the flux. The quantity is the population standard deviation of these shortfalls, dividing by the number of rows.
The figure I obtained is 4.2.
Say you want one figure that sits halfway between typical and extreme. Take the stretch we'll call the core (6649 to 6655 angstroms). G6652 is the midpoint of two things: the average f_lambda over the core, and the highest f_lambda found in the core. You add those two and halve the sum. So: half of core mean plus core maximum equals 28.6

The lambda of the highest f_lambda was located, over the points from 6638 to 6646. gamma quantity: 6639.08 angstroms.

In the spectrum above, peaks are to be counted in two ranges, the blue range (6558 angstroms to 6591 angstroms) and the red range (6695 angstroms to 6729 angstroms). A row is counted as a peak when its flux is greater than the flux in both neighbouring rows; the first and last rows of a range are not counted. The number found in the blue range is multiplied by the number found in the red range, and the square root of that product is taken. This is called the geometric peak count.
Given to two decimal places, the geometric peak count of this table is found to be 6.93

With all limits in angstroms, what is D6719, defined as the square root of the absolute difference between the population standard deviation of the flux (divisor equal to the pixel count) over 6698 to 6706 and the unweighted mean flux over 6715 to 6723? 4.64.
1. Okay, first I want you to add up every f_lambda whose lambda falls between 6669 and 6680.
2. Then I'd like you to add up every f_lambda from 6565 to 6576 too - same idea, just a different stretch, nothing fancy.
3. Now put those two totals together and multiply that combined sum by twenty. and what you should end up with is 7386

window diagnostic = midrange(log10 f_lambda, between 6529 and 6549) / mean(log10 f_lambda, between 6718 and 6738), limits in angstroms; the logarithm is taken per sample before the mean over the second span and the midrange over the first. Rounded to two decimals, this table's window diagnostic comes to 0.99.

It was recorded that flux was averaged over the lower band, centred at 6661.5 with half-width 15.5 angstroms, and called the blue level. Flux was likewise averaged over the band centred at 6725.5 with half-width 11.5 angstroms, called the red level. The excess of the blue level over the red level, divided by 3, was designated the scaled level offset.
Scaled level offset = -1.6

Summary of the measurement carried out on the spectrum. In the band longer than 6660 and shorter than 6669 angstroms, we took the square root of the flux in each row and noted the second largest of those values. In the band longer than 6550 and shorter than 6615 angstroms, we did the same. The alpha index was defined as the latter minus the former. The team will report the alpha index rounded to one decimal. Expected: 1.0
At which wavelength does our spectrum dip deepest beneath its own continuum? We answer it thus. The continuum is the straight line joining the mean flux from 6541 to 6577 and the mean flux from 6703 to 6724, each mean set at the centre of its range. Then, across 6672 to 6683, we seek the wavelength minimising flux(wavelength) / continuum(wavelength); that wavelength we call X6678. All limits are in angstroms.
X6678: 6674.33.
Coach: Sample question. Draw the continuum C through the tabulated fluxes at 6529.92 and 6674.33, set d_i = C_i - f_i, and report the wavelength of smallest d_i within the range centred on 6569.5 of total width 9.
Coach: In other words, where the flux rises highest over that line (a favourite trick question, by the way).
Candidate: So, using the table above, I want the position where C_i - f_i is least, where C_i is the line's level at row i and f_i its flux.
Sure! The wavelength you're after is 6567.62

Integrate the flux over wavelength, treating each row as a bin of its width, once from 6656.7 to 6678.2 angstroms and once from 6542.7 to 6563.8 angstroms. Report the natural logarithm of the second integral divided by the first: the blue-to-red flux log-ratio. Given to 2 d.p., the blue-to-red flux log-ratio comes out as 0.15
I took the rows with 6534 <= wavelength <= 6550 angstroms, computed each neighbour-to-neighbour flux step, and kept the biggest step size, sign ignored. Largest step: 7.7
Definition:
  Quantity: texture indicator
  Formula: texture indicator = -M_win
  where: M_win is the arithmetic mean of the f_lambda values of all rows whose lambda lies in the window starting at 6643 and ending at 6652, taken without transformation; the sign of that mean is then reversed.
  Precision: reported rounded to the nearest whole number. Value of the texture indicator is -27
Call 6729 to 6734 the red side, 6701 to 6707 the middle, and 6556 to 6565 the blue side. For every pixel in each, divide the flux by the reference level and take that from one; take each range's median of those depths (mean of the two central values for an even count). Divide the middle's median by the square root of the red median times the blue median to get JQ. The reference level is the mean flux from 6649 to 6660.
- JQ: -1.2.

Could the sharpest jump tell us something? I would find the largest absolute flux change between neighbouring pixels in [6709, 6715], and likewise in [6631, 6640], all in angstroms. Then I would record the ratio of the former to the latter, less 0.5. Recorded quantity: 1.0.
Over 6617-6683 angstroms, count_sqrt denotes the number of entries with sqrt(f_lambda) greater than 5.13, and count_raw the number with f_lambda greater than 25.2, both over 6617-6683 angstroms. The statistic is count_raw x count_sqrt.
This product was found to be 456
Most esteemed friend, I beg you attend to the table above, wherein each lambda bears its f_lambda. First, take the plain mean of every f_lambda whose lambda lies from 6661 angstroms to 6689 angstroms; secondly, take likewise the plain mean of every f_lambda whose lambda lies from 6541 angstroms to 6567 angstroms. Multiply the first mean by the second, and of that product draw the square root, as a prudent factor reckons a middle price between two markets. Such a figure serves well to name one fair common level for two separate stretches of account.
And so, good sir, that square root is 25.7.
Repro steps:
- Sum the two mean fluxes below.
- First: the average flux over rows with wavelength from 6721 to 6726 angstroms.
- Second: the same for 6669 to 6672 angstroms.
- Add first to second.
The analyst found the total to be 48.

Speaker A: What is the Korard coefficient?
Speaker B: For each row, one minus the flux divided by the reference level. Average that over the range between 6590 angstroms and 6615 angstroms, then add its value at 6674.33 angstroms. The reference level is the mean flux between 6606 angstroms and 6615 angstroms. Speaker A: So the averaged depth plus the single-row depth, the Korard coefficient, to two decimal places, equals 0.16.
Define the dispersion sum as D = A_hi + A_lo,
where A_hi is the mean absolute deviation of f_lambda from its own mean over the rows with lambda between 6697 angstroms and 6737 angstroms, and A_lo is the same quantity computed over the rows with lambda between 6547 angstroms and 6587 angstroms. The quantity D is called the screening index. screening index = 6.5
